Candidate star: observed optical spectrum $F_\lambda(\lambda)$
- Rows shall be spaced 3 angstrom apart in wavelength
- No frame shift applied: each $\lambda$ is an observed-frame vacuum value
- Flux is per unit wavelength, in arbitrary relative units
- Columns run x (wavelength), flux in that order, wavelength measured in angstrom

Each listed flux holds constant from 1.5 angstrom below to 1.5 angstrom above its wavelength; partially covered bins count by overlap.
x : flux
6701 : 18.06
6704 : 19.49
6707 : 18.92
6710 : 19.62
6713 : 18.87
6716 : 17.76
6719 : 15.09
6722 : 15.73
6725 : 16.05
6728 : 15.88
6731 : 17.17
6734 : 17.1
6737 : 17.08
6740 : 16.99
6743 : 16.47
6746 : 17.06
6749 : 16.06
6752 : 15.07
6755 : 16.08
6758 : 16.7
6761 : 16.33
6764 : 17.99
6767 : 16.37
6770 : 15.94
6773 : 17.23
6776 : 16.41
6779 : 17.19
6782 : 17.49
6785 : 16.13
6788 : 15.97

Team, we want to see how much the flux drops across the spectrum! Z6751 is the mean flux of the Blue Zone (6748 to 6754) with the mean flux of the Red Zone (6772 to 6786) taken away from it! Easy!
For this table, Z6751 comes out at -1.3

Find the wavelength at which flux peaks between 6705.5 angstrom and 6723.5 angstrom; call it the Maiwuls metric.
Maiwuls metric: 6710 angstrom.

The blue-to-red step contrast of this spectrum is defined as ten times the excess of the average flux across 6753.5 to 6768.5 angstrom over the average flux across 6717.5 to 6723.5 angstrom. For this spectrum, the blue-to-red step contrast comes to 13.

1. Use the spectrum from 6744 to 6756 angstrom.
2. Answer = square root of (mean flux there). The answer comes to 4.01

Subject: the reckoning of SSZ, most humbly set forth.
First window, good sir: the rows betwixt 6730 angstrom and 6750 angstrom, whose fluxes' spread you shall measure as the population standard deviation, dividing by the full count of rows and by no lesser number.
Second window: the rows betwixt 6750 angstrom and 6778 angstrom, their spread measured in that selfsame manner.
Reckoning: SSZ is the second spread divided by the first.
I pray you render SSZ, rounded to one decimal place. 2.0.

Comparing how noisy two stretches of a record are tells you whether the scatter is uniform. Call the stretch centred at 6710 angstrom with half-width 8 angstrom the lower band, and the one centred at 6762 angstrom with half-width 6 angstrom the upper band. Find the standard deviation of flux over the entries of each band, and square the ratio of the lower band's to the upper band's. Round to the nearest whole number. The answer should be 1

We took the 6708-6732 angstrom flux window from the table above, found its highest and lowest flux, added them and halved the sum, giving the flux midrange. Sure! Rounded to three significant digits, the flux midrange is 17.4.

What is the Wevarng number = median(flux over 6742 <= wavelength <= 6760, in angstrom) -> 16.3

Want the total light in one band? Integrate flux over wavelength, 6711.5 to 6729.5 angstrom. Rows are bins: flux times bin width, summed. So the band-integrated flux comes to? 298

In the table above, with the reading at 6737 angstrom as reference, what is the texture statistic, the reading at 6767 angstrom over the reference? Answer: 0.96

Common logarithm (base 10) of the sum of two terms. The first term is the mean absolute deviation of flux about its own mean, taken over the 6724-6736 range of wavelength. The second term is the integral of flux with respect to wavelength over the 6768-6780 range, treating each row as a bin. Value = 2.30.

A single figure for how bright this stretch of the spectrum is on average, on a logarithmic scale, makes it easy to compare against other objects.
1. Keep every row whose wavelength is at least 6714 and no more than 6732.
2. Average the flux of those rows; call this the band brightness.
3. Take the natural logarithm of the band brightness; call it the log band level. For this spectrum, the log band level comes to 2.79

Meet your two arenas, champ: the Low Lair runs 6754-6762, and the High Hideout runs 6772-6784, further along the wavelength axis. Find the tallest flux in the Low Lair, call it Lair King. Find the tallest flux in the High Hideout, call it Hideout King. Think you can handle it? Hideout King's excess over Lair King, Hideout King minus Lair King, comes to 0.8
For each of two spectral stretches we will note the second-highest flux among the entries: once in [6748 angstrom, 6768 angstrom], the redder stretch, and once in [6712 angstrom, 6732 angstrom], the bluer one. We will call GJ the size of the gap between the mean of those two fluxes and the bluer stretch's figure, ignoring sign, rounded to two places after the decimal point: 0.53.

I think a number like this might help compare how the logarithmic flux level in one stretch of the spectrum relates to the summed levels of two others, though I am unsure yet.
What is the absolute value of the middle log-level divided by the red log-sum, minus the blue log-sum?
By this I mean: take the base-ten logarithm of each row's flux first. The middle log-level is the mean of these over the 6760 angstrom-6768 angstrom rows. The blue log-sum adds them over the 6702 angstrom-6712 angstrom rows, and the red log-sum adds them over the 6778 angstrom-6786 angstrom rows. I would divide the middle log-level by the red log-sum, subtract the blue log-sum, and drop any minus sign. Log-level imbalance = 3.53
